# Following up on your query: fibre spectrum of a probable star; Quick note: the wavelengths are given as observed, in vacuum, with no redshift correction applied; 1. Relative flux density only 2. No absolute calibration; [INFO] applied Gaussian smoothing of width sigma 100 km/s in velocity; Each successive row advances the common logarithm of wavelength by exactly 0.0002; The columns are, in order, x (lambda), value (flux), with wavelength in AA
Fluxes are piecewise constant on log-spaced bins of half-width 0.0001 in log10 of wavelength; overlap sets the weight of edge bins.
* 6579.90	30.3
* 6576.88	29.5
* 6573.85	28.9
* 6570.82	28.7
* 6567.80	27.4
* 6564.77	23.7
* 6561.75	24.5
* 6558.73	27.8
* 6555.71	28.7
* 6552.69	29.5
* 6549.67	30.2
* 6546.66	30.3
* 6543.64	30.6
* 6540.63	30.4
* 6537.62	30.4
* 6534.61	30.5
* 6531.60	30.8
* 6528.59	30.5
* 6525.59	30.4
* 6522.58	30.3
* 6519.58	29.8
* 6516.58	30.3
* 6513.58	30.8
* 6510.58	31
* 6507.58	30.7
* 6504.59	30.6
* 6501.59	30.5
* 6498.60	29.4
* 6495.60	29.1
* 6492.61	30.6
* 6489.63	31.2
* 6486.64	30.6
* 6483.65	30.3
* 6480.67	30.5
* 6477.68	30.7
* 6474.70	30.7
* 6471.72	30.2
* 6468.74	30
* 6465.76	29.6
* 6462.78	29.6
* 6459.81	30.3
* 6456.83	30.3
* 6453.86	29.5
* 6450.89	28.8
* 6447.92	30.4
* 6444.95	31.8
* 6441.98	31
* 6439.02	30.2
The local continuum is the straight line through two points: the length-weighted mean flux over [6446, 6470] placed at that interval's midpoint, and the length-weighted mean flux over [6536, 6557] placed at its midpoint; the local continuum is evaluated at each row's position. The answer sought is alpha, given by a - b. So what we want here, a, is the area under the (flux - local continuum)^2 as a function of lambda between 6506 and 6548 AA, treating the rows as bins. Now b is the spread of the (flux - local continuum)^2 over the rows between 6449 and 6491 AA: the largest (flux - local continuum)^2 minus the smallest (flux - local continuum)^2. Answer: 12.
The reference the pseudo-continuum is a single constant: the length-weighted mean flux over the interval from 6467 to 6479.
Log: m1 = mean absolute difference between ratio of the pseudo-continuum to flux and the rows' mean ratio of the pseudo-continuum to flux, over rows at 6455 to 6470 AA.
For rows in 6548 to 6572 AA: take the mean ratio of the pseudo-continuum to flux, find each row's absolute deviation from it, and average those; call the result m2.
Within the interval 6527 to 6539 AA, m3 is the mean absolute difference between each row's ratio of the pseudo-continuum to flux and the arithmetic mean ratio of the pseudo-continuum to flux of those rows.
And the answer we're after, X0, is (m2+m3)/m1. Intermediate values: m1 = 0.010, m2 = 0.076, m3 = 0.0040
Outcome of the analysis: 8.2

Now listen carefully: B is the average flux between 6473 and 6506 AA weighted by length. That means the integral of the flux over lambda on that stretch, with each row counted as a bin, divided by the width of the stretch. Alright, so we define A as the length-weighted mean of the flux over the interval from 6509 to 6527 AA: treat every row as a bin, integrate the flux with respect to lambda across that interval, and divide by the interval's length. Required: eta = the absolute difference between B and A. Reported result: 0.1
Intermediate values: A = 30.4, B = 30.4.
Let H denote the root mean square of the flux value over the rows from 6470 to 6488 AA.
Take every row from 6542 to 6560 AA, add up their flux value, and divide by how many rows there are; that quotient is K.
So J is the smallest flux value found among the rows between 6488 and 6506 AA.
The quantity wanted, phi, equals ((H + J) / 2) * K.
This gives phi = 880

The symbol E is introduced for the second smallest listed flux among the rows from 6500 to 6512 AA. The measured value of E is 30.6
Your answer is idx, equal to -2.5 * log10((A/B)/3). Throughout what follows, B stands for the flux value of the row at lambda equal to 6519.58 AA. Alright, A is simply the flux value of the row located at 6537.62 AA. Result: 1.17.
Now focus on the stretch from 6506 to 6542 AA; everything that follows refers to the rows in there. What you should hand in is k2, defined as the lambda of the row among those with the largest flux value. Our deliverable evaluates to 6510.58 AA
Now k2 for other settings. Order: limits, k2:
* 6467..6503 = 6489.63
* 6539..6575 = 6543.64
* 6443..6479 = 6444.95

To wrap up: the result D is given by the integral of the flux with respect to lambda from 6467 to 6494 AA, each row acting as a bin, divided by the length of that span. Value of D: 30.5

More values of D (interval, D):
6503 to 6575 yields 29.4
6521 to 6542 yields 30.5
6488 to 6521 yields 30.4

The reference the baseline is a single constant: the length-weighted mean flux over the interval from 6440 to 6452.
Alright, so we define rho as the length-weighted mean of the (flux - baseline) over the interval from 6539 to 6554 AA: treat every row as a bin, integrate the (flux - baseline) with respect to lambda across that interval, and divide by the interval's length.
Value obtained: -0.3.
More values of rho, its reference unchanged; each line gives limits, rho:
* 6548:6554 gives -0.7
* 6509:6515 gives 0.4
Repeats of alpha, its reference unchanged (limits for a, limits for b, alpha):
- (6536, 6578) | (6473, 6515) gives 271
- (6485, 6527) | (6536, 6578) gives -19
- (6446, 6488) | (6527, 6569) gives -25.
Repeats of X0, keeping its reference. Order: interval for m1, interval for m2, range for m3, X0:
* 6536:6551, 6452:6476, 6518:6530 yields 5.6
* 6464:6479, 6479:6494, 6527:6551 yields 1.0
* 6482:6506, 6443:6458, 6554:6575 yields 5.9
